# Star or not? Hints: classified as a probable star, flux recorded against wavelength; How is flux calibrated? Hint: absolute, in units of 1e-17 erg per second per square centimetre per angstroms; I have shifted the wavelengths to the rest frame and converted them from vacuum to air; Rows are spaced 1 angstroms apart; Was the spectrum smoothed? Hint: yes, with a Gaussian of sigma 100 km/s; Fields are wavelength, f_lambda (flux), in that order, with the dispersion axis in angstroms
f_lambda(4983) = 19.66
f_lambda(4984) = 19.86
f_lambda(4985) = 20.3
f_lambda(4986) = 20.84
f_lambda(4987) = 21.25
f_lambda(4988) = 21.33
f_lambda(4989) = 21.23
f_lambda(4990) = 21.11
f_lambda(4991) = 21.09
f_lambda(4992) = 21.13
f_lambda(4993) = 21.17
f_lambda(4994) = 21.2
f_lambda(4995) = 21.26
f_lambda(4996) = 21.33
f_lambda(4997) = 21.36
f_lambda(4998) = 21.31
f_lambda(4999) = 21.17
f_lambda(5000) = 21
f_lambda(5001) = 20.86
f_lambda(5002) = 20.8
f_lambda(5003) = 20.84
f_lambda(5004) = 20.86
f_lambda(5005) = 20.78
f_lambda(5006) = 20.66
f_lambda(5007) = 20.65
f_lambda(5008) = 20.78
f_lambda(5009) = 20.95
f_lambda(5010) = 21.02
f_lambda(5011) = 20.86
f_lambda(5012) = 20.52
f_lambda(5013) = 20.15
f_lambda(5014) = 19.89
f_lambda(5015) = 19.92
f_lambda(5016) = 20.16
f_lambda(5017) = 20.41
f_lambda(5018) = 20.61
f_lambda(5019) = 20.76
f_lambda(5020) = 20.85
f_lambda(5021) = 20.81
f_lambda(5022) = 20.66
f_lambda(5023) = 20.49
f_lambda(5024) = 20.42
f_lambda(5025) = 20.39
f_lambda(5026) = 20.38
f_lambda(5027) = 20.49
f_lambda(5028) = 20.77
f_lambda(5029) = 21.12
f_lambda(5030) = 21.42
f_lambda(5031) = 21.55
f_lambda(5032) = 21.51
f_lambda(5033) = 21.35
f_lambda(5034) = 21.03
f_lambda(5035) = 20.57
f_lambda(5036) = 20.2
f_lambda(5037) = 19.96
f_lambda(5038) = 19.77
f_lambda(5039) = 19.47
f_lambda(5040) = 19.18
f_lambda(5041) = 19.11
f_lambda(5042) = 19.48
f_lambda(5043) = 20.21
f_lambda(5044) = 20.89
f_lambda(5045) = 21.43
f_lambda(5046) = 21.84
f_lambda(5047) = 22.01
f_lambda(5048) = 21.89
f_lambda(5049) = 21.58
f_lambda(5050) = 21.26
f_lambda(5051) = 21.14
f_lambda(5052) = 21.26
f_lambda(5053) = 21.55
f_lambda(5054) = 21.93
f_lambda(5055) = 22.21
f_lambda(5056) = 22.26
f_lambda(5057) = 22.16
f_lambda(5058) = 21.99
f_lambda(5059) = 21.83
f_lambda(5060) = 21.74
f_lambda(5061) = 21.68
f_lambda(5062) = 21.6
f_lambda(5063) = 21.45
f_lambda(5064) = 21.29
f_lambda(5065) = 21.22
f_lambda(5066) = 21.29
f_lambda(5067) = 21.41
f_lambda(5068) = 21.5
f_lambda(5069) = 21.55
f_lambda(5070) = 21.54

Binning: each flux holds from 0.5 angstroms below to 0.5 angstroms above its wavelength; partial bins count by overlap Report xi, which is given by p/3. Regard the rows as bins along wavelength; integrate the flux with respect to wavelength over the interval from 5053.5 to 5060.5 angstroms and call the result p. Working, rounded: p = 154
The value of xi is 51.4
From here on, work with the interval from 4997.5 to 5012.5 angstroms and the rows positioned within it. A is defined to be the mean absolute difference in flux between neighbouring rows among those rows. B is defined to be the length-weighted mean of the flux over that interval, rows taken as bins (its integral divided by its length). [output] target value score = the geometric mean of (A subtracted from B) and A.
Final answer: 1.56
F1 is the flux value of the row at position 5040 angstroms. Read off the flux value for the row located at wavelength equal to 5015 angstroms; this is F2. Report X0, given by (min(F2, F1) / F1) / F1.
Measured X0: 0.0521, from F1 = 19.18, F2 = 19.92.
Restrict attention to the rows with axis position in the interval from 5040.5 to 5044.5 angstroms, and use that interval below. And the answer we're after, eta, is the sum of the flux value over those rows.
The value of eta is 79.7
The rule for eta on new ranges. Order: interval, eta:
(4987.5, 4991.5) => 84.8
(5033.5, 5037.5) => 81.8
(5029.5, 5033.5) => 85.8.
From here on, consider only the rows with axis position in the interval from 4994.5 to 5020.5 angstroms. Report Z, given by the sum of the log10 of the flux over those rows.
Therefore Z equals 34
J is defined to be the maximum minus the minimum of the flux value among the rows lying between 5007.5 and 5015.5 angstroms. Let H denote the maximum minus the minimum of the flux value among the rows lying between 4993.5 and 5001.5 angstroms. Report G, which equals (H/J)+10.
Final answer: 10.4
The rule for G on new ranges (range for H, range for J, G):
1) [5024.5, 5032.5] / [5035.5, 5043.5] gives 11.1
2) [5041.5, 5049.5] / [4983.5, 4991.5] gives 11.7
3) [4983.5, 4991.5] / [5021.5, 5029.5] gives 12.0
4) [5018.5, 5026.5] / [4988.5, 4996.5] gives 12.0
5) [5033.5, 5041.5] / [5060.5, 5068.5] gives 14.2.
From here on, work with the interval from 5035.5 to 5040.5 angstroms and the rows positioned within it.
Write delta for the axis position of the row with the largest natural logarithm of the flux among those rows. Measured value 5036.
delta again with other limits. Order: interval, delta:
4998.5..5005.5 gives 4999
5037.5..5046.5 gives 5046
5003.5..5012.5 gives 5010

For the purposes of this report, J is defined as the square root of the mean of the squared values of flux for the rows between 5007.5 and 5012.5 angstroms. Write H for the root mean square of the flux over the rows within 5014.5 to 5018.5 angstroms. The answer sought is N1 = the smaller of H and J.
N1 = 20.3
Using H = 20.3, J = 20.8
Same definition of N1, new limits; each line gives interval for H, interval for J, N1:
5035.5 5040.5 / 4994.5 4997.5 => 19.7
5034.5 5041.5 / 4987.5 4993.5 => 19.8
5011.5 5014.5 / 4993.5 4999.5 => 20.2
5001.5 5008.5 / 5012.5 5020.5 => 20.3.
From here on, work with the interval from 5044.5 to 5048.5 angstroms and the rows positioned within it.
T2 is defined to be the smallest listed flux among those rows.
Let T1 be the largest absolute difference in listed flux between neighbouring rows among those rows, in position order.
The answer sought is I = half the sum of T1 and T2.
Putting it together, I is 10.9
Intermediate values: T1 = 0.41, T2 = 21.43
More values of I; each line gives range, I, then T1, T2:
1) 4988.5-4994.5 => 10.6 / 0.12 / 21.09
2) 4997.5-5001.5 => 10.5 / 0.17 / 20.86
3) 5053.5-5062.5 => 10.9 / 0.28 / 21.6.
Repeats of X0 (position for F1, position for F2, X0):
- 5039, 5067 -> 0.0514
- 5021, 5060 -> 0.0481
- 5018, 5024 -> 0.0481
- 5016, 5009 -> 0.0496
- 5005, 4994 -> 0.0481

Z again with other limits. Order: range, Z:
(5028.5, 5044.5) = 21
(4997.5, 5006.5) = 12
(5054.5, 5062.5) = 11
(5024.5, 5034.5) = 13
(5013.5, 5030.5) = 22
